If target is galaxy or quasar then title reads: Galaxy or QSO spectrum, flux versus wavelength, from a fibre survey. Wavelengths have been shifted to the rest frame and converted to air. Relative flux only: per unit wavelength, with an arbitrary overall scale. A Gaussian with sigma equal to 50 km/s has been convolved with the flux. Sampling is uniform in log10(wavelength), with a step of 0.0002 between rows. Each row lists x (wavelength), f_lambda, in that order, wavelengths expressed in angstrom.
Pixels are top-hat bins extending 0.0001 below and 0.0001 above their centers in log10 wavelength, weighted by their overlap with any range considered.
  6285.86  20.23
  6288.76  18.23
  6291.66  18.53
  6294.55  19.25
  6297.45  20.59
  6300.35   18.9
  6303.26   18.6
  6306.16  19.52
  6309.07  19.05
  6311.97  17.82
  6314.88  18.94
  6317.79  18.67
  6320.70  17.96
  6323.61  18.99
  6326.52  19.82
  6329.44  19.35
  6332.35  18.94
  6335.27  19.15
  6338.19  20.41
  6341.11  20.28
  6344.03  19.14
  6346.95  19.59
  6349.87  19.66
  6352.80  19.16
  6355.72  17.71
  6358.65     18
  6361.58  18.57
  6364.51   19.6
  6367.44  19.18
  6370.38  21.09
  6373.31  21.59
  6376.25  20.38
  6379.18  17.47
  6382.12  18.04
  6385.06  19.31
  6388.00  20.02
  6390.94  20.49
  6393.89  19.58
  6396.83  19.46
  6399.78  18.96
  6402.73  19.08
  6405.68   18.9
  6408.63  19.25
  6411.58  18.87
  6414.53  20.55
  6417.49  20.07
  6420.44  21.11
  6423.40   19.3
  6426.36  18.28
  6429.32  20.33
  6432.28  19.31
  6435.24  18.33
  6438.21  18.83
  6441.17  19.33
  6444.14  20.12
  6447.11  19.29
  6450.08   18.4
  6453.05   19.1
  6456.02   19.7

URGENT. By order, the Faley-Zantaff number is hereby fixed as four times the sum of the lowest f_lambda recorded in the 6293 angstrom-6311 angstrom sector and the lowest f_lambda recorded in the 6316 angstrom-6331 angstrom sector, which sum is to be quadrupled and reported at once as 146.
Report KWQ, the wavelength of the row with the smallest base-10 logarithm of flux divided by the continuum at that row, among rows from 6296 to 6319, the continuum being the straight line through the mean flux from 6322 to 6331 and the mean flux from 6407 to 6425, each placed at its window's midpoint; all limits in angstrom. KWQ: 6311.97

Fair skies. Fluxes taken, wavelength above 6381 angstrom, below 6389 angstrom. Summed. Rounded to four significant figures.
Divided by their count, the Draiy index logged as 19.12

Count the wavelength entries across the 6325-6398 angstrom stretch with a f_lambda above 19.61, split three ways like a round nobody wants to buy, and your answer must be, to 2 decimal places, 3.00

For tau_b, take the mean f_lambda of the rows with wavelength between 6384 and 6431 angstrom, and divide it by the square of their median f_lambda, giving 0.0522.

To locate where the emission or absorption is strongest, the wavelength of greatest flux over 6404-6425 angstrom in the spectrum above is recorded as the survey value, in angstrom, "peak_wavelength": 6420.44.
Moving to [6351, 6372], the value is 6370.38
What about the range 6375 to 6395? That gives 6390.94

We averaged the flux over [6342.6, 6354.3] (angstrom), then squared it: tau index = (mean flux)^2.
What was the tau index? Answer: 376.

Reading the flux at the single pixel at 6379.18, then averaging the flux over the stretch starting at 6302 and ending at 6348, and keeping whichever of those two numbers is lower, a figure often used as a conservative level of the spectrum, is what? 17.5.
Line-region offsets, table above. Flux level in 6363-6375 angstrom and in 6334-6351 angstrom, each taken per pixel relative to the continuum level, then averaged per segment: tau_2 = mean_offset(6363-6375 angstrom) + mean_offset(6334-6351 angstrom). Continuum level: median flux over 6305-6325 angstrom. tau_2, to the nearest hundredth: 2.19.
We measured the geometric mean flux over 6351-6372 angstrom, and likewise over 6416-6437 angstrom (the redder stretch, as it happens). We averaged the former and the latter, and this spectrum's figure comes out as 19.3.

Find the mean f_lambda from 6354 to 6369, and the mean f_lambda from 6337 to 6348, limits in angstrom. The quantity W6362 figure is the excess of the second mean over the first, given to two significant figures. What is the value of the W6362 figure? 1.2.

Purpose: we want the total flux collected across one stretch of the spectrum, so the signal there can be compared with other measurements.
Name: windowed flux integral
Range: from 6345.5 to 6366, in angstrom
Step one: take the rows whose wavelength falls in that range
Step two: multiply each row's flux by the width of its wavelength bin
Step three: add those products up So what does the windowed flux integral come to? 387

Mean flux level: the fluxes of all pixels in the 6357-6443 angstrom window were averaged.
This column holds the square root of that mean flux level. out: 4.41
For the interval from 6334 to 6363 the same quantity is 4.38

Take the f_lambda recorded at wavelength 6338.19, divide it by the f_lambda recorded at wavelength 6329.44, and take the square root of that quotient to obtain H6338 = 1.03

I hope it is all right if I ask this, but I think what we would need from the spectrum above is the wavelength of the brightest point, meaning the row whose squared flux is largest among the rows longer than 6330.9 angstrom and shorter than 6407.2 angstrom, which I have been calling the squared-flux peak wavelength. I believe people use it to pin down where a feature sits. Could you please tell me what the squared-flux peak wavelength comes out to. 6373.31 angstrom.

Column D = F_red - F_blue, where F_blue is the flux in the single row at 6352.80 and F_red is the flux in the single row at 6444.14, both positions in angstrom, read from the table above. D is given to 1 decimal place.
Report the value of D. 1.0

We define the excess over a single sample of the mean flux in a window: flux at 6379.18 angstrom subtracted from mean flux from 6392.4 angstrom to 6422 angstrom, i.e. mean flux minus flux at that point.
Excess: 2.1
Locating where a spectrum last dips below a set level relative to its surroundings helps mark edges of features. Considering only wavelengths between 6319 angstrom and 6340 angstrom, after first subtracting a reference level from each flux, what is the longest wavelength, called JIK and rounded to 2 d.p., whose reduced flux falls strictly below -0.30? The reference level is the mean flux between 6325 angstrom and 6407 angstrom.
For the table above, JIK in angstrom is 6332.35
